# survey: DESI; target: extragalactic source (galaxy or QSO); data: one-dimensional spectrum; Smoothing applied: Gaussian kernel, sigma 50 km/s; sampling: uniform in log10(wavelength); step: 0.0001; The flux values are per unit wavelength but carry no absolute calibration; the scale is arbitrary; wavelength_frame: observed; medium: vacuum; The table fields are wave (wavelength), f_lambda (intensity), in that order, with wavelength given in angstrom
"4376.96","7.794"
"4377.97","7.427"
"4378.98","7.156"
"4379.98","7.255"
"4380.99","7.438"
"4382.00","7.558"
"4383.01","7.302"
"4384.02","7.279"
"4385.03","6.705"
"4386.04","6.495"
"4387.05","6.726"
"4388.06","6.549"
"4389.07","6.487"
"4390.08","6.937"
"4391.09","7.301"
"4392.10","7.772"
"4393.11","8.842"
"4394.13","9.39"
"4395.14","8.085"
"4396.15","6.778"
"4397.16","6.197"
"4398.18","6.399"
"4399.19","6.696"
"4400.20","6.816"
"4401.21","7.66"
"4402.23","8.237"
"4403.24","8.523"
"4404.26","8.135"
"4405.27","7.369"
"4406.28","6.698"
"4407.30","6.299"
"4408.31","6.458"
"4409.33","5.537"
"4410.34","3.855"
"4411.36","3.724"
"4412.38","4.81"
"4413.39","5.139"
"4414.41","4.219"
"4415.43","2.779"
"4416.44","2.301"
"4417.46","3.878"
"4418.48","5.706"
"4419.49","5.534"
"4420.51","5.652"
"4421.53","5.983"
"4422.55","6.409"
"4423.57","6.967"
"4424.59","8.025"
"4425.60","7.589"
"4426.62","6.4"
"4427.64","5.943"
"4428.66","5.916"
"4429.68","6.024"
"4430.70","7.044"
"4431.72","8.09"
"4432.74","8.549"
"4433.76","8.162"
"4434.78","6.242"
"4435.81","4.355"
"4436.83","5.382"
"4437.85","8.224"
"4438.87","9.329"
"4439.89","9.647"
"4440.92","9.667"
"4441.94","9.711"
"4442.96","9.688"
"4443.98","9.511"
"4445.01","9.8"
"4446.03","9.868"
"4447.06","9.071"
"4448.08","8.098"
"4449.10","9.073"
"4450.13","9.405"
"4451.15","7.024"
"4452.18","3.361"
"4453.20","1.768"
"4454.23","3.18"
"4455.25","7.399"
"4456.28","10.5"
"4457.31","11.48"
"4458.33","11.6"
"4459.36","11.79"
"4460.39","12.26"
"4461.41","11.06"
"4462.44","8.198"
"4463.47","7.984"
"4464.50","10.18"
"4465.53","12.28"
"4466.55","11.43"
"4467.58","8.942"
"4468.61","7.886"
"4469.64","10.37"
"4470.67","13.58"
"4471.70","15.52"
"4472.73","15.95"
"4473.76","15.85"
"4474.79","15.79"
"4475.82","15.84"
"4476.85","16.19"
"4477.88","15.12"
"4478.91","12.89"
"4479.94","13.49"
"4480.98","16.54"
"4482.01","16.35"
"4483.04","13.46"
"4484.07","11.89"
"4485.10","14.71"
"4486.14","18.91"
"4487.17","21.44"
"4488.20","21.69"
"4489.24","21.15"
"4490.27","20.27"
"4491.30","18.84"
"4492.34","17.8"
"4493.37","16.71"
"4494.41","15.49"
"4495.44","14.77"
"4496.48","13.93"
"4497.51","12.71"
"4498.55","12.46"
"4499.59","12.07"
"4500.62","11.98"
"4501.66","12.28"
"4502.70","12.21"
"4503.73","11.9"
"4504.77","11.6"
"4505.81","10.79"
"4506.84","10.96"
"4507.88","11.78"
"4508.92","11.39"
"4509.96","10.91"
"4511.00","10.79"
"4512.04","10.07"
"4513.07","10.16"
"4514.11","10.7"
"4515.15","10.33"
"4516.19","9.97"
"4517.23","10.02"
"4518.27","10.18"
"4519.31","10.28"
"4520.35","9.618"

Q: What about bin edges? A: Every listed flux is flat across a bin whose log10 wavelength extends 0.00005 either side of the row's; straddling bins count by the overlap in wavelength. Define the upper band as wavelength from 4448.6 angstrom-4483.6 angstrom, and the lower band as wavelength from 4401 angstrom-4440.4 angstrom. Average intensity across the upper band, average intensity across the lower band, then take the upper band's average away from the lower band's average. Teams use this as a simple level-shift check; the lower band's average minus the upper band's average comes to -5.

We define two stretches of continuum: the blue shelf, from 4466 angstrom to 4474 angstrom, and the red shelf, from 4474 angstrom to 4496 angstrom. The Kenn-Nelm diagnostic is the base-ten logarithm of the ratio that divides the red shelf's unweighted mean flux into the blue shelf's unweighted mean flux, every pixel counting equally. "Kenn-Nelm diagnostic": -0.13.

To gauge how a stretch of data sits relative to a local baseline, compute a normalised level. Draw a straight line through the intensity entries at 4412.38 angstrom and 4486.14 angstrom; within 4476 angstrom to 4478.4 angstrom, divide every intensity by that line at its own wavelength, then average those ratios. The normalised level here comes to 0.91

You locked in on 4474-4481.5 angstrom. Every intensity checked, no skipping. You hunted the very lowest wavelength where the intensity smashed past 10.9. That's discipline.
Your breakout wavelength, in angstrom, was 4474.79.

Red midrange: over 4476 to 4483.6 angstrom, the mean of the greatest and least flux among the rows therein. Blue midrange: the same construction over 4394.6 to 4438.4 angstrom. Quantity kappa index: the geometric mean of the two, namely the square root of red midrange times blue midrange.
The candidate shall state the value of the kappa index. 8.9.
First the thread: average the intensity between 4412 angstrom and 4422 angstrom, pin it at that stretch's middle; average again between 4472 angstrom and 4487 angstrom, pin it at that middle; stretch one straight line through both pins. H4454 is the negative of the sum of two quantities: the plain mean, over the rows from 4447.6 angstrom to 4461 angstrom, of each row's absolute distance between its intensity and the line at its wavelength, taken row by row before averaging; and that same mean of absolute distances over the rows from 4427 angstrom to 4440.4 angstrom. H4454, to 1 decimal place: -3.9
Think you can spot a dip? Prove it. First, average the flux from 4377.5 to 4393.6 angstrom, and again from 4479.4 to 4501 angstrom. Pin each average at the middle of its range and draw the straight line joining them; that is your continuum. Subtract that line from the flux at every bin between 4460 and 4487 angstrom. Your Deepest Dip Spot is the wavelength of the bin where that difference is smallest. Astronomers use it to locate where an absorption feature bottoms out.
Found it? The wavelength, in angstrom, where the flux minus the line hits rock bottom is 4468.61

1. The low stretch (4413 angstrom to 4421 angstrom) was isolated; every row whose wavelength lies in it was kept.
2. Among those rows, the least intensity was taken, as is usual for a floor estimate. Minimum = 2.301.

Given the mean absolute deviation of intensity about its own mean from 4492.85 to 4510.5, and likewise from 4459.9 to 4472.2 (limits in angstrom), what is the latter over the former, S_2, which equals 1.5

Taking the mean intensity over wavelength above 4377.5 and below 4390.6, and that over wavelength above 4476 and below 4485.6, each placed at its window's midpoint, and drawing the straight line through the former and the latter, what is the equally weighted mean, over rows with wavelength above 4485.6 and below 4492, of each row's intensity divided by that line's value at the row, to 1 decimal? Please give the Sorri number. 1.3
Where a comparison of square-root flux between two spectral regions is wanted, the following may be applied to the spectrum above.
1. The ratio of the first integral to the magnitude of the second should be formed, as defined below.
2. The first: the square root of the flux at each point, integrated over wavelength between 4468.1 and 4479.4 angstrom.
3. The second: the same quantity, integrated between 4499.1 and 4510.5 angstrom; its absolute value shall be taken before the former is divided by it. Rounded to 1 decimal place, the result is 1.1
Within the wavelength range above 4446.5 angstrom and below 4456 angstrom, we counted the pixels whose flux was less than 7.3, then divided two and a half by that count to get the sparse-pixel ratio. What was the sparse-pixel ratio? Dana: 0.6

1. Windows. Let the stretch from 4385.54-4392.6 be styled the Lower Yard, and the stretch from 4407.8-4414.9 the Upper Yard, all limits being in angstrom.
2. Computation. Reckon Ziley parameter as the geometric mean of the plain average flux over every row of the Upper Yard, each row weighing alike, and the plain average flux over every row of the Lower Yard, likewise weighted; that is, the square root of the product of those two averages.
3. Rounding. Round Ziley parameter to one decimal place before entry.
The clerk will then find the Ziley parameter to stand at 5.8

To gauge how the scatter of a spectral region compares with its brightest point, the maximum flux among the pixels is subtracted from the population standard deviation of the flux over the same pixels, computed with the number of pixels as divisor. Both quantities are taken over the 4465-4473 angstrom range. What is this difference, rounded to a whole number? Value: -13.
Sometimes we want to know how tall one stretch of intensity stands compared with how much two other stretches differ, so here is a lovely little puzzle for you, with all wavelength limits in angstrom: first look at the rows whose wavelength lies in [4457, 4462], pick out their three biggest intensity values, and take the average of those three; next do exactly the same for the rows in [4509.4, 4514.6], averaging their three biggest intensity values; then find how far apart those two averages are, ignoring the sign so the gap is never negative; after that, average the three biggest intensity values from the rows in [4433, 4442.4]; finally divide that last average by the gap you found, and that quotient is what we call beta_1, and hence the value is 8.9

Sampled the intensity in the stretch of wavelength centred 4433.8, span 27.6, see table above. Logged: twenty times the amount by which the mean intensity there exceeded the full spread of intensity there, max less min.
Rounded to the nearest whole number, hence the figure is 43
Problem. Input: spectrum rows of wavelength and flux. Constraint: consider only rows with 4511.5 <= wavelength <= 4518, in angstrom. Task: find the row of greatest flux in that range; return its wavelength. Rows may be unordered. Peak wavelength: 4514.11 angstrom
